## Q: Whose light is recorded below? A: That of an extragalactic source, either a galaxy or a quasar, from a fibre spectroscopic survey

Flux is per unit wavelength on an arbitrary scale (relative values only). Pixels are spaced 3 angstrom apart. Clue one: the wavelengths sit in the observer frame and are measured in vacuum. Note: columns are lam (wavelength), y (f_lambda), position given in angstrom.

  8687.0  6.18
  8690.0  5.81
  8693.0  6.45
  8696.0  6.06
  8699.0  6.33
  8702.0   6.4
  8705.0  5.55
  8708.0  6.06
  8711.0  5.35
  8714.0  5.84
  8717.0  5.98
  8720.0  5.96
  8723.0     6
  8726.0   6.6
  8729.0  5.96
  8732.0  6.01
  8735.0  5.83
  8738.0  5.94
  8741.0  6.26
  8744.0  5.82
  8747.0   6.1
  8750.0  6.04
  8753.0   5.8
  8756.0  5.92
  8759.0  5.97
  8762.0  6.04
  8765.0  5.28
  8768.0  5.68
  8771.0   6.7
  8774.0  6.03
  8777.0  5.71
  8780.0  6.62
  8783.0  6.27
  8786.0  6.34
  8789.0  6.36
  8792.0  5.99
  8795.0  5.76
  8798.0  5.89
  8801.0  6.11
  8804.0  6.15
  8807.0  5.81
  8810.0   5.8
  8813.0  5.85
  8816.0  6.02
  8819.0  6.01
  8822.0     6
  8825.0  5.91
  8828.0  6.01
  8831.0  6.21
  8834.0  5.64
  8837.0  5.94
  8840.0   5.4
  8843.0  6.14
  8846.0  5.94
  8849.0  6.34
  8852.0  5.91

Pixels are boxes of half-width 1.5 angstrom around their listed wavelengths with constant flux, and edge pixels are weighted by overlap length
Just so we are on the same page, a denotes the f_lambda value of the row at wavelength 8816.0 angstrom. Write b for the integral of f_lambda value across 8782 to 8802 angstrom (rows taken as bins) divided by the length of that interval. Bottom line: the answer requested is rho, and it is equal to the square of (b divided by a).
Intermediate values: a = 6.02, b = 6.10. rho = 1.03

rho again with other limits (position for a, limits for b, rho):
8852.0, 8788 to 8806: 1.04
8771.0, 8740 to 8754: 0.80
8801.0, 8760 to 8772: 0.93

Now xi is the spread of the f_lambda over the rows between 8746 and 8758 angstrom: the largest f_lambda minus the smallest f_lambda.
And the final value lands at 0.3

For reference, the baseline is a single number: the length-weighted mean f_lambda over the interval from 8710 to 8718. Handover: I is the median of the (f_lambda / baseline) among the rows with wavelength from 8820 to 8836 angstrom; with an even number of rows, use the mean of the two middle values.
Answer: 1.05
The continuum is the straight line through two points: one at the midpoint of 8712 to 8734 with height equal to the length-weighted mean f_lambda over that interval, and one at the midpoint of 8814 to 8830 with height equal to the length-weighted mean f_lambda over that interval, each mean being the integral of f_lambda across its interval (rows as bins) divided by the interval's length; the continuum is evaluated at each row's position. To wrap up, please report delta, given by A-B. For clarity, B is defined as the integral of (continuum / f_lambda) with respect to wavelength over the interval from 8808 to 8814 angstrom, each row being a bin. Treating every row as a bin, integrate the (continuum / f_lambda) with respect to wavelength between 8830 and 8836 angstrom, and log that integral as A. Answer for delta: -0.08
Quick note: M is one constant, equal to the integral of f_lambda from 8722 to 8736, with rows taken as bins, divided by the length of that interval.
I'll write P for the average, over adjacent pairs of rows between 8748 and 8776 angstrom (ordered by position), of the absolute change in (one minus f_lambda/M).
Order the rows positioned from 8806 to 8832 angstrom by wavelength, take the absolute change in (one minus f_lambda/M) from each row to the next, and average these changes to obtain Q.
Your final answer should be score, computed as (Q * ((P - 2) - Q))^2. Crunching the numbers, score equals 0.001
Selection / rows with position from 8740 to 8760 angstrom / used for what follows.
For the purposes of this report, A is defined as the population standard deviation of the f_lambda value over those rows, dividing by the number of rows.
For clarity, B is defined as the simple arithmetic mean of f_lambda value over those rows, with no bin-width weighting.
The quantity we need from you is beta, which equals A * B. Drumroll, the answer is 0.9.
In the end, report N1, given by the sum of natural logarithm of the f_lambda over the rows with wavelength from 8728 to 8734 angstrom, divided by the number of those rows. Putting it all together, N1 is 1.79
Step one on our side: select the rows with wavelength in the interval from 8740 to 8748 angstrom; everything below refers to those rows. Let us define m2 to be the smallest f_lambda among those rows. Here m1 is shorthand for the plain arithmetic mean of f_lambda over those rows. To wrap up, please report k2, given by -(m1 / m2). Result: -1.041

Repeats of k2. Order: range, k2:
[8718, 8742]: -1.041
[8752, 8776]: -1.123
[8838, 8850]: -1.103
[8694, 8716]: -1.111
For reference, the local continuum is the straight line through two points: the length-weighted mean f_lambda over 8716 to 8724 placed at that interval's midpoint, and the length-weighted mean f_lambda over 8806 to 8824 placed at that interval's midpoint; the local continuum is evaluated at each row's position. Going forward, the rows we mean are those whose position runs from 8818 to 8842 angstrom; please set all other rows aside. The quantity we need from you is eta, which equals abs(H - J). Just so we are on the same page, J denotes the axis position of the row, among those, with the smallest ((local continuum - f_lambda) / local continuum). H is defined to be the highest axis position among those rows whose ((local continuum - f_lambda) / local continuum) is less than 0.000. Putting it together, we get 6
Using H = 8837.0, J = 8831.0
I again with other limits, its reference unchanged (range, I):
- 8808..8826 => 1.04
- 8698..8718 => 1.04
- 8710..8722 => 1.03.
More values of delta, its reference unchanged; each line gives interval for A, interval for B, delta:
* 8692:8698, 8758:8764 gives -0.27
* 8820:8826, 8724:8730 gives 0.26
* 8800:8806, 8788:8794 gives 0.01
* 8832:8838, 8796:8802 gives 0.15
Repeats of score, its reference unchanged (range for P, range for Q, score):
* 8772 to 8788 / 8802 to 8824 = 0.001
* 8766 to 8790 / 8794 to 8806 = 0.002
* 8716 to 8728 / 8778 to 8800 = 0.004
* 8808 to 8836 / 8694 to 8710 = 0.020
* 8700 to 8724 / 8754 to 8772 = 0.023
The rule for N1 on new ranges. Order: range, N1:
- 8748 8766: 1.76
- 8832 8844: 1.75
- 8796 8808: 1.79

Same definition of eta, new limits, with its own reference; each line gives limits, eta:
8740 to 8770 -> 21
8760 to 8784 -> 12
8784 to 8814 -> 15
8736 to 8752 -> 9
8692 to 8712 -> 15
